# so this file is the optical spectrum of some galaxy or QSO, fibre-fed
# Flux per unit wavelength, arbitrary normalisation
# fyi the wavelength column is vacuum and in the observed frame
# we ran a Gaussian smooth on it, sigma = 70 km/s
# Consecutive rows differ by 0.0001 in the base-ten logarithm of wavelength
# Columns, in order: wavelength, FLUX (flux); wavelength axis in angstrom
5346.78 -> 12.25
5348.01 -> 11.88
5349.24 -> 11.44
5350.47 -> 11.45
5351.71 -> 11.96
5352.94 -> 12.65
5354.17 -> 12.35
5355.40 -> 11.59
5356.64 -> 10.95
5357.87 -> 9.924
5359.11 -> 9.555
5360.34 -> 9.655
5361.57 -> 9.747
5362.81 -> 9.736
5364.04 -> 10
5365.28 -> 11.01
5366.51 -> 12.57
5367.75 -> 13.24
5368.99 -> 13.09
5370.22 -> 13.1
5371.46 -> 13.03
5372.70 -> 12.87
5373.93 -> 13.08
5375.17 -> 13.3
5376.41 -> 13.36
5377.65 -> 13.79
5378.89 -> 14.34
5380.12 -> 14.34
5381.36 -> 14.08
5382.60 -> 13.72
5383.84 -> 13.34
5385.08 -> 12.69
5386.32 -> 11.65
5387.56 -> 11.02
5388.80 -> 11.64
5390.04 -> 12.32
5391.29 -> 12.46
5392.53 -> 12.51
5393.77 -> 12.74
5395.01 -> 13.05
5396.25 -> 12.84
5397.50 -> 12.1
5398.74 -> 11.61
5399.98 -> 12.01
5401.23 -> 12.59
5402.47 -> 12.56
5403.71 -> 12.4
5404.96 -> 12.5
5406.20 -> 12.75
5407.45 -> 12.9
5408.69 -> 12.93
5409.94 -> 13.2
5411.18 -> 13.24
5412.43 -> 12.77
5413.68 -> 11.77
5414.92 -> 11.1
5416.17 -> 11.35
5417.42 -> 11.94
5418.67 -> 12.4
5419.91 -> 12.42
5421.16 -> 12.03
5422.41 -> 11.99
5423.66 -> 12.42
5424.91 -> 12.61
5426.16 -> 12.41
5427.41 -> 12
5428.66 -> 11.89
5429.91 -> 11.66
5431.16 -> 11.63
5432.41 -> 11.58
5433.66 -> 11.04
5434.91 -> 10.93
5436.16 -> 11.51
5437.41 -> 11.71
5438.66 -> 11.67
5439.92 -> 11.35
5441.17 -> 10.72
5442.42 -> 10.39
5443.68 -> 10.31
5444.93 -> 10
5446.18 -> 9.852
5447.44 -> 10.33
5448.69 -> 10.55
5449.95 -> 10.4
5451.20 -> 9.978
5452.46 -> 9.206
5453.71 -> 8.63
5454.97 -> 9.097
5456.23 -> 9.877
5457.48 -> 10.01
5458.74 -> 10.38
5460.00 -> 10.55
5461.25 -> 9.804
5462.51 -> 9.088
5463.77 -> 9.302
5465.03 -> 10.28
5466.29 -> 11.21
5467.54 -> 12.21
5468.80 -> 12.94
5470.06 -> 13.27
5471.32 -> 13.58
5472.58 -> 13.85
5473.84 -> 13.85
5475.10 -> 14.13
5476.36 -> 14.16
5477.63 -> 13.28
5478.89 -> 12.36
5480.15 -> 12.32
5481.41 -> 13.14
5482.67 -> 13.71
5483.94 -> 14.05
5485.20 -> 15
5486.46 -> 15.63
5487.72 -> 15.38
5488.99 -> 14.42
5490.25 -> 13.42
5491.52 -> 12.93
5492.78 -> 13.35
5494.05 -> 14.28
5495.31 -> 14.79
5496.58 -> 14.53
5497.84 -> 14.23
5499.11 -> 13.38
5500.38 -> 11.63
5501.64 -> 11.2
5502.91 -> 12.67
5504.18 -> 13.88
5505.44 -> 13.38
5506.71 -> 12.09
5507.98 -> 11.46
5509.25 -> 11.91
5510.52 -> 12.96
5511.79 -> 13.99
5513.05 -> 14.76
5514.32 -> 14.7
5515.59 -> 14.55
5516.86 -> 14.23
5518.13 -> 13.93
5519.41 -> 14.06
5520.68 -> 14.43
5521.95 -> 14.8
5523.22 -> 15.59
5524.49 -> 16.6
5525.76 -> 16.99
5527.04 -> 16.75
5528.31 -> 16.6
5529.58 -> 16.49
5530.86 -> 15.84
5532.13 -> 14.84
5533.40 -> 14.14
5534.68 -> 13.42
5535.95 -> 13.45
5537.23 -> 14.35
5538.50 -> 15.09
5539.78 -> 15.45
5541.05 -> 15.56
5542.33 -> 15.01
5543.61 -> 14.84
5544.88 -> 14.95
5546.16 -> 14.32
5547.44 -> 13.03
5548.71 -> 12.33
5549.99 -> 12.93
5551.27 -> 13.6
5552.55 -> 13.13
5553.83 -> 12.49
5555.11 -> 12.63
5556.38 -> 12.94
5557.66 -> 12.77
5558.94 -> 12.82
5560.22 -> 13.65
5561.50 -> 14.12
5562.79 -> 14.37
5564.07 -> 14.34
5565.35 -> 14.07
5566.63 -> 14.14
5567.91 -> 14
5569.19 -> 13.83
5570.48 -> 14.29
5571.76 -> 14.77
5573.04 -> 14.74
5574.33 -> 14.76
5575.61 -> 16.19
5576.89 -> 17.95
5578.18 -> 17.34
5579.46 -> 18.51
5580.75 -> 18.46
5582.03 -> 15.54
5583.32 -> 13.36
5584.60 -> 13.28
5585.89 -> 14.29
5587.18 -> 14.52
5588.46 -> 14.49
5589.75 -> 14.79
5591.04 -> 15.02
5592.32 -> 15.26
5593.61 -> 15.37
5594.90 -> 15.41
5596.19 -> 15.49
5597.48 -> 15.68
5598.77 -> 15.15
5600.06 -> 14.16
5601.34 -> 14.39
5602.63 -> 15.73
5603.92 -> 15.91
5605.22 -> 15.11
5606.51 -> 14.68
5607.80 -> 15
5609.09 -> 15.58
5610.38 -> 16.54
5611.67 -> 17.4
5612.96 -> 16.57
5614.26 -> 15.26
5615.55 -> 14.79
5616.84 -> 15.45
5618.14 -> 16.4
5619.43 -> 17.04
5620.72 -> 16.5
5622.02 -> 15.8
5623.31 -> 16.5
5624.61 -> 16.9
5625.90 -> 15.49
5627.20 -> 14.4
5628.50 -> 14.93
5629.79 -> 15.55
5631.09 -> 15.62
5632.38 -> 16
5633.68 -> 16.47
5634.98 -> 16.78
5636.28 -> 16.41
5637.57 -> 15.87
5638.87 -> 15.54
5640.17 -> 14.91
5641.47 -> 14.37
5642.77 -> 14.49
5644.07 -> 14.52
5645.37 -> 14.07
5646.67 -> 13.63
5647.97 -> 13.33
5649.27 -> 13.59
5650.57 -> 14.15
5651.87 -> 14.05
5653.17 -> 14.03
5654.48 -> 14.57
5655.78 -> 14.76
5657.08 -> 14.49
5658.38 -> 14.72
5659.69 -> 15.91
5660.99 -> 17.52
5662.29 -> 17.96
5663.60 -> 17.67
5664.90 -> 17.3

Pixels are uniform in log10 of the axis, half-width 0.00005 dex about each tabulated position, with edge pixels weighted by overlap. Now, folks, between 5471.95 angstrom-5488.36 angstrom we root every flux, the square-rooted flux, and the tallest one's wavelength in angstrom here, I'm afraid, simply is 5486.46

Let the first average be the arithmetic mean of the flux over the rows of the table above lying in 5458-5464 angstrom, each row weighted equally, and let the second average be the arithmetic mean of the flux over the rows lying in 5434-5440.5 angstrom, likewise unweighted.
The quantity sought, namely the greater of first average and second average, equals 11.4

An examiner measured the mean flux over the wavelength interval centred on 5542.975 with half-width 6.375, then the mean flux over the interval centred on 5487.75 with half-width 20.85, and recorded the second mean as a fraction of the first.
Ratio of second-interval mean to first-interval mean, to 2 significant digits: 0.93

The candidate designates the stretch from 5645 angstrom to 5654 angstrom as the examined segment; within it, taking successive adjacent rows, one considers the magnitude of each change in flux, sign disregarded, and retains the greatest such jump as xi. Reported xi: 0.56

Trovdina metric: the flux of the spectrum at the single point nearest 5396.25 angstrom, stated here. 12.84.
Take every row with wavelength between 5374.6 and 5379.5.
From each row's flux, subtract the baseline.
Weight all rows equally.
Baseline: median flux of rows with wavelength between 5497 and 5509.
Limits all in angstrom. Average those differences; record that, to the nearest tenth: 1.0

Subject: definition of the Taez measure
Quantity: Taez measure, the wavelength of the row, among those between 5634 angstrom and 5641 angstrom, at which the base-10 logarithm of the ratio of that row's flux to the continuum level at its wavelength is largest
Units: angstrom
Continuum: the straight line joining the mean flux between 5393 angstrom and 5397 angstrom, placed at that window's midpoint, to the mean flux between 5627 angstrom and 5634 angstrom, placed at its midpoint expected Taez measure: 5634.98 angstrom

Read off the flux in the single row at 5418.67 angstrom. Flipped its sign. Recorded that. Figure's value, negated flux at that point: -12.4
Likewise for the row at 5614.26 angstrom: -15.3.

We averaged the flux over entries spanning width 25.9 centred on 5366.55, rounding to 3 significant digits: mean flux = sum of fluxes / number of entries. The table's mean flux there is 11.9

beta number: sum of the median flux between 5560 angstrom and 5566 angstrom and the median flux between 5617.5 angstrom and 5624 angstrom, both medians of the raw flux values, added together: 30.6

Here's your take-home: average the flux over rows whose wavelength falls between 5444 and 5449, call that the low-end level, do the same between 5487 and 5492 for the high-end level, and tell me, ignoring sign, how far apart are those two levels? 3.9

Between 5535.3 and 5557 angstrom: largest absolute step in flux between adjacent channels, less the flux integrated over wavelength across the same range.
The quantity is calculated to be -300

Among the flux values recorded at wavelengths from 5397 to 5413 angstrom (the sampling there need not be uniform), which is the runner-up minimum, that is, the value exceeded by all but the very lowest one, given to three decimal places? 12.010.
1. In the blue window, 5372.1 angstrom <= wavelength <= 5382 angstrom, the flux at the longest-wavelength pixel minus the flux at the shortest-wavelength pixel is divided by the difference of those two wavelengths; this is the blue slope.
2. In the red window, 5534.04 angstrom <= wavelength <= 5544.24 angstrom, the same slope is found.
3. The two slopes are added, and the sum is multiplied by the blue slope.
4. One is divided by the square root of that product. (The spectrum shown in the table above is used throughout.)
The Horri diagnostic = 4.9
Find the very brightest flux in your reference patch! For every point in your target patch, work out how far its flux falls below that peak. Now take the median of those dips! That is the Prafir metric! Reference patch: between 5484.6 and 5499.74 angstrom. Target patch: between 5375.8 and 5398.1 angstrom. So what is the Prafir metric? 2.8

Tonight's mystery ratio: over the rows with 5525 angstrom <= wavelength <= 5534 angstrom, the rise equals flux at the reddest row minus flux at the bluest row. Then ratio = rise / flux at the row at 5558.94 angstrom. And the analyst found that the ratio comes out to -0.22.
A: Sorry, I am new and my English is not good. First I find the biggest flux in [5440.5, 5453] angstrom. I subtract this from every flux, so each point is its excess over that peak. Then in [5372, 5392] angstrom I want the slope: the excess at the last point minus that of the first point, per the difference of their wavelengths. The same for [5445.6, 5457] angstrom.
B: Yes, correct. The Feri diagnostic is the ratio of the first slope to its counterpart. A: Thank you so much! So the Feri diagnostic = -9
